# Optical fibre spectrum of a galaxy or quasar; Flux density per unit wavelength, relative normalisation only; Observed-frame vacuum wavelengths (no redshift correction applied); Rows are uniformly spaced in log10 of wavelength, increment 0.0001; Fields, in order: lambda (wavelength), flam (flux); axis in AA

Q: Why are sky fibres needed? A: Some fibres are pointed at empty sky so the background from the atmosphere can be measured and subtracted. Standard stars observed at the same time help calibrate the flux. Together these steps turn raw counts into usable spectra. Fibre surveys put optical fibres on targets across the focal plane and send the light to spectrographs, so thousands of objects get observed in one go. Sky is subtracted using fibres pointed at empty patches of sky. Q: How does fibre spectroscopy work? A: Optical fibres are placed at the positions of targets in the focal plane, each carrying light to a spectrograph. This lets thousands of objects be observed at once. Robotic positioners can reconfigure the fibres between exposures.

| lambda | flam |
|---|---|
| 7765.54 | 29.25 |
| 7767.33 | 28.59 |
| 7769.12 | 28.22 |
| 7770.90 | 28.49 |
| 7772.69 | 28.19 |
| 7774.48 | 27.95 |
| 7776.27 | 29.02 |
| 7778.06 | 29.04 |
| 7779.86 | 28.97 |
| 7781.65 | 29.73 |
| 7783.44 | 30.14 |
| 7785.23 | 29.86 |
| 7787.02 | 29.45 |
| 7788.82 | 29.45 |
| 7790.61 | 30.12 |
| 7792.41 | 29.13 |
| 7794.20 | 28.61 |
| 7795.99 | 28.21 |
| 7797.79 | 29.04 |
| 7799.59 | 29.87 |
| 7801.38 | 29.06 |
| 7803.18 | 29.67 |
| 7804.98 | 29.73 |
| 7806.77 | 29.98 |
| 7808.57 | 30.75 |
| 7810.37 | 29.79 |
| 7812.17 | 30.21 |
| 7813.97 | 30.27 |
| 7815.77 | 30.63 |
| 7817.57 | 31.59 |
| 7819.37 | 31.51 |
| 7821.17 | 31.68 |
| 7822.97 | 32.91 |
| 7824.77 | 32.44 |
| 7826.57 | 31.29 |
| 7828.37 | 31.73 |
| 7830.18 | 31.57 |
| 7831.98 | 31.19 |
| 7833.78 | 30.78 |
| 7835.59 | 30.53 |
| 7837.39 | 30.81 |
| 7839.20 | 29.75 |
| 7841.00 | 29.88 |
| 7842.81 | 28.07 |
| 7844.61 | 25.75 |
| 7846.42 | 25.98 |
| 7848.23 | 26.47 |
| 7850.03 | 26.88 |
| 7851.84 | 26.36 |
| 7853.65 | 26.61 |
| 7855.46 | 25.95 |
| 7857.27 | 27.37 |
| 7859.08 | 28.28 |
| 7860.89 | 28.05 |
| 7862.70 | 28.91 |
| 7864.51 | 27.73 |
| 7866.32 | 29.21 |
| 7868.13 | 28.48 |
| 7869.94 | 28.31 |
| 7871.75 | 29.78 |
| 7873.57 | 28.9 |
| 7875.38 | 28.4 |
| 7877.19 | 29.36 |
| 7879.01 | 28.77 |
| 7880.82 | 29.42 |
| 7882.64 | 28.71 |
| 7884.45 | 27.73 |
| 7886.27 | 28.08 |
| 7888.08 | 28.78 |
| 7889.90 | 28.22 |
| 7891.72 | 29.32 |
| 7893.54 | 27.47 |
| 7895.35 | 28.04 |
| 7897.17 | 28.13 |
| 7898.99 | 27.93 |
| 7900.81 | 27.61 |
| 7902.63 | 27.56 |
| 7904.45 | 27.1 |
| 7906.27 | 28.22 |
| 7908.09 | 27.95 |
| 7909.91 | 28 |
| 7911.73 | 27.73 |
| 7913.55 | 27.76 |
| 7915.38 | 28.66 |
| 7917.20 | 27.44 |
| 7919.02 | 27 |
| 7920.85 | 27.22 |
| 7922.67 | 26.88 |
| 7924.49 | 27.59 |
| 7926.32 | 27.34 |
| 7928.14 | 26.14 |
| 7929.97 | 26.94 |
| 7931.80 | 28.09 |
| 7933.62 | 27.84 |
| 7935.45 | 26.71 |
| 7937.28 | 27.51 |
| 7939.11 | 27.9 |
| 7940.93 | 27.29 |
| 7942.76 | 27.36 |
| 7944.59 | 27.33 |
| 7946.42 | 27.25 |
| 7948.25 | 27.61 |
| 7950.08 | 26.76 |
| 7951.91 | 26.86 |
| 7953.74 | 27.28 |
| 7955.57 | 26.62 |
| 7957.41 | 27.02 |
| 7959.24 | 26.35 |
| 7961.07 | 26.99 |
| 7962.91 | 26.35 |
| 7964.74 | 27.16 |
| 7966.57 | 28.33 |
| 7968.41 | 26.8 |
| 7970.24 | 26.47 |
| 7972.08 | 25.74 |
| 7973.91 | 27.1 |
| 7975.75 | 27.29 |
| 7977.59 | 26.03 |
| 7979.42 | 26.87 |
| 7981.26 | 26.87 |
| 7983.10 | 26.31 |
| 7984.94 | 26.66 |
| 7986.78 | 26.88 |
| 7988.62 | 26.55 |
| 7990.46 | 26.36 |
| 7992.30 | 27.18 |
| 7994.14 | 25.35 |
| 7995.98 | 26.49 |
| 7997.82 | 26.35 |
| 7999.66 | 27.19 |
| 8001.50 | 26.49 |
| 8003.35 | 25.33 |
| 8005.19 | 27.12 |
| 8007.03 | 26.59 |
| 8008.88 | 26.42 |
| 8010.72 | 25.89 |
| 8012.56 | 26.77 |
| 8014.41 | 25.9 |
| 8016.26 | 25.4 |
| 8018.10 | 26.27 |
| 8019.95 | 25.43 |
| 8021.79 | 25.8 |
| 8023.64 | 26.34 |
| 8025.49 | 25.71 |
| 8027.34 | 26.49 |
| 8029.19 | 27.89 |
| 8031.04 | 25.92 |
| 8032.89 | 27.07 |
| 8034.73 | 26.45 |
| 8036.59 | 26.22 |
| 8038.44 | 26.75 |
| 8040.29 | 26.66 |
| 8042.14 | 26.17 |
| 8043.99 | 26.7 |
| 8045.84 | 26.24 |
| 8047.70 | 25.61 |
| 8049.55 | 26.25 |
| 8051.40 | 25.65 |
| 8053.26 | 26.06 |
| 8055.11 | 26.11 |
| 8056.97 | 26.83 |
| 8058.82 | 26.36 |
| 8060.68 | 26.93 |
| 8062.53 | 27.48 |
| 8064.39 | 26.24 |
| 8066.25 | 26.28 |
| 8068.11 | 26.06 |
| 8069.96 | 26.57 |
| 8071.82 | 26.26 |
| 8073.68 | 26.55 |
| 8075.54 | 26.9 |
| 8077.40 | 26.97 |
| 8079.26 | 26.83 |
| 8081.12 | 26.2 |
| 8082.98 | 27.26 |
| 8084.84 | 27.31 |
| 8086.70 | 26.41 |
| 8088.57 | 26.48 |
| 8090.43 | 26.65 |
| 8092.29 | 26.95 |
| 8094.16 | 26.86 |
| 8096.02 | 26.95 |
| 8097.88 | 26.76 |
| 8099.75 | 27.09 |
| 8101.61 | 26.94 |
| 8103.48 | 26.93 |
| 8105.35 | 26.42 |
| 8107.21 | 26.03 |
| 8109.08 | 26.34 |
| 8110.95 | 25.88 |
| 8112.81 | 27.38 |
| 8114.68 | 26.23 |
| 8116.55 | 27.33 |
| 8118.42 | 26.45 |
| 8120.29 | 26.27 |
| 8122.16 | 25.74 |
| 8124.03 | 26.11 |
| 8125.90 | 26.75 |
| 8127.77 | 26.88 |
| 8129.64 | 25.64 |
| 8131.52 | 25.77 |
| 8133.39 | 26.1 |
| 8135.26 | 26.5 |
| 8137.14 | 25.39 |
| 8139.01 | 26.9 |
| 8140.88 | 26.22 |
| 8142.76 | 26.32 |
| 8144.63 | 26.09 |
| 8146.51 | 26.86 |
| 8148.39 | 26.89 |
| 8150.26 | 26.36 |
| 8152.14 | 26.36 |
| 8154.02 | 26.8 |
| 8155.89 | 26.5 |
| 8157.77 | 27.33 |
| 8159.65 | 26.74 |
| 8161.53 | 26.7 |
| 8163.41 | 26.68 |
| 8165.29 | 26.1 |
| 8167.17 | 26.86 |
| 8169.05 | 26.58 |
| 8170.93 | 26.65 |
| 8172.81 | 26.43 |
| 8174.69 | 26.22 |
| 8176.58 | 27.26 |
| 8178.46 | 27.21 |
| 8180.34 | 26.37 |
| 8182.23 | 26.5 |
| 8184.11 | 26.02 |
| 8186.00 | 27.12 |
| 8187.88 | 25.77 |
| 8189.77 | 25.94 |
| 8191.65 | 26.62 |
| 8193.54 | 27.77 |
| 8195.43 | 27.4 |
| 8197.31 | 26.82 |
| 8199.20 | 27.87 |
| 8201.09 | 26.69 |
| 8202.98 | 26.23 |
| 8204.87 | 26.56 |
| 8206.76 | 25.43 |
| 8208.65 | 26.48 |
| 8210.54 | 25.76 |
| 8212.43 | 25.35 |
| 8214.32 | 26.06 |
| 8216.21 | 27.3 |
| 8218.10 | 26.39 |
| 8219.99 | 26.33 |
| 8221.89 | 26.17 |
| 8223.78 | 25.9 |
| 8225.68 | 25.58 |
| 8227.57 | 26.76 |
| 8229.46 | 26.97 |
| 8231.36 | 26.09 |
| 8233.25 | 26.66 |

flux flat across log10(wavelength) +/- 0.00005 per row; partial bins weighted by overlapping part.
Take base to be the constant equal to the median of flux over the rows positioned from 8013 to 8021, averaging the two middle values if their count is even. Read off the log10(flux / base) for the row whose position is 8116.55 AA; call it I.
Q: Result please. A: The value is 0.027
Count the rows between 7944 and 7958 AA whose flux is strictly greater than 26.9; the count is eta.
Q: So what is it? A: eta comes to 5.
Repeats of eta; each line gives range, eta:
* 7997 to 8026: 2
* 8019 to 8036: 2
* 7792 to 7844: 29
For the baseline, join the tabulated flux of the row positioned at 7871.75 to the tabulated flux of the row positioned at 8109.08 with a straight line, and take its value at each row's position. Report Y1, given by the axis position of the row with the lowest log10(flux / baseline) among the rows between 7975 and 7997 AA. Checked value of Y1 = 7994.14 AA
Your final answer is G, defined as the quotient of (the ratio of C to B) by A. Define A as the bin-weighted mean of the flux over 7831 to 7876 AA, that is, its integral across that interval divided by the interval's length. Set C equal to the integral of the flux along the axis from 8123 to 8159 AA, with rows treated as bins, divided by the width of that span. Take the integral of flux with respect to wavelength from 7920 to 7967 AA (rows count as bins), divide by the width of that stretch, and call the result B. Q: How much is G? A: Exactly 0.034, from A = 28.3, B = 27.2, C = 26.4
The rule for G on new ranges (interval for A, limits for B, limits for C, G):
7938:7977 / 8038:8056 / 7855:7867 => 0.039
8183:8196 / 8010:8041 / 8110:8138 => 0.038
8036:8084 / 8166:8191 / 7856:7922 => 0.040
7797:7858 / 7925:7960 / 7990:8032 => 0.033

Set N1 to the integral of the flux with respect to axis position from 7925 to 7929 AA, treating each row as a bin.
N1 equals 107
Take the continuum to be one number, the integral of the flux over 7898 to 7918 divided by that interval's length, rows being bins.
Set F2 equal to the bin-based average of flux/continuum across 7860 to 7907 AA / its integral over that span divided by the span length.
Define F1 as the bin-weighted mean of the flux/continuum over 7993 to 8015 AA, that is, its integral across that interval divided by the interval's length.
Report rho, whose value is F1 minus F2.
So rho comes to -0.07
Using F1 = 0.95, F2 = 1.02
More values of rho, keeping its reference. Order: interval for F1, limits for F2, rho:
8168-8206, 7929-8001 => -0.01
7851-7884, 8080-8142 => 0.06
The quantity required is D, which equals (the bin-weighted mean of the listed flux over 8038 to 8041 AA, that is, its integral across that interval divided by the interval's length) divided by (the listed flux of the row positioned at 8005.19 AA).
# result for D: 0.98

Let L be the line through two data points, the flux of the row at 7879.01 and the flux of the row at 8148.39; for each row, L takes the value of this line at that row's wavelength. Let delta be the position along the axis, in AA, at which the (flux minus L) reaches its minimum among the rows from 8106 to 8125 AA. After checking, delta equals 8122.16 AA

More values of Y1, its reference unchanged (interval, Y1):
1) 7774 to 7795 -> 7774.48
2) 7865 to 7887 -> 7884.45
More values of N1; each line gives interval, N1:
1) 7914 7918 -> 112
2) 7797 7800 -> 88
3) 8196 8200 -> 109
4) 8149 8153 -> 106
